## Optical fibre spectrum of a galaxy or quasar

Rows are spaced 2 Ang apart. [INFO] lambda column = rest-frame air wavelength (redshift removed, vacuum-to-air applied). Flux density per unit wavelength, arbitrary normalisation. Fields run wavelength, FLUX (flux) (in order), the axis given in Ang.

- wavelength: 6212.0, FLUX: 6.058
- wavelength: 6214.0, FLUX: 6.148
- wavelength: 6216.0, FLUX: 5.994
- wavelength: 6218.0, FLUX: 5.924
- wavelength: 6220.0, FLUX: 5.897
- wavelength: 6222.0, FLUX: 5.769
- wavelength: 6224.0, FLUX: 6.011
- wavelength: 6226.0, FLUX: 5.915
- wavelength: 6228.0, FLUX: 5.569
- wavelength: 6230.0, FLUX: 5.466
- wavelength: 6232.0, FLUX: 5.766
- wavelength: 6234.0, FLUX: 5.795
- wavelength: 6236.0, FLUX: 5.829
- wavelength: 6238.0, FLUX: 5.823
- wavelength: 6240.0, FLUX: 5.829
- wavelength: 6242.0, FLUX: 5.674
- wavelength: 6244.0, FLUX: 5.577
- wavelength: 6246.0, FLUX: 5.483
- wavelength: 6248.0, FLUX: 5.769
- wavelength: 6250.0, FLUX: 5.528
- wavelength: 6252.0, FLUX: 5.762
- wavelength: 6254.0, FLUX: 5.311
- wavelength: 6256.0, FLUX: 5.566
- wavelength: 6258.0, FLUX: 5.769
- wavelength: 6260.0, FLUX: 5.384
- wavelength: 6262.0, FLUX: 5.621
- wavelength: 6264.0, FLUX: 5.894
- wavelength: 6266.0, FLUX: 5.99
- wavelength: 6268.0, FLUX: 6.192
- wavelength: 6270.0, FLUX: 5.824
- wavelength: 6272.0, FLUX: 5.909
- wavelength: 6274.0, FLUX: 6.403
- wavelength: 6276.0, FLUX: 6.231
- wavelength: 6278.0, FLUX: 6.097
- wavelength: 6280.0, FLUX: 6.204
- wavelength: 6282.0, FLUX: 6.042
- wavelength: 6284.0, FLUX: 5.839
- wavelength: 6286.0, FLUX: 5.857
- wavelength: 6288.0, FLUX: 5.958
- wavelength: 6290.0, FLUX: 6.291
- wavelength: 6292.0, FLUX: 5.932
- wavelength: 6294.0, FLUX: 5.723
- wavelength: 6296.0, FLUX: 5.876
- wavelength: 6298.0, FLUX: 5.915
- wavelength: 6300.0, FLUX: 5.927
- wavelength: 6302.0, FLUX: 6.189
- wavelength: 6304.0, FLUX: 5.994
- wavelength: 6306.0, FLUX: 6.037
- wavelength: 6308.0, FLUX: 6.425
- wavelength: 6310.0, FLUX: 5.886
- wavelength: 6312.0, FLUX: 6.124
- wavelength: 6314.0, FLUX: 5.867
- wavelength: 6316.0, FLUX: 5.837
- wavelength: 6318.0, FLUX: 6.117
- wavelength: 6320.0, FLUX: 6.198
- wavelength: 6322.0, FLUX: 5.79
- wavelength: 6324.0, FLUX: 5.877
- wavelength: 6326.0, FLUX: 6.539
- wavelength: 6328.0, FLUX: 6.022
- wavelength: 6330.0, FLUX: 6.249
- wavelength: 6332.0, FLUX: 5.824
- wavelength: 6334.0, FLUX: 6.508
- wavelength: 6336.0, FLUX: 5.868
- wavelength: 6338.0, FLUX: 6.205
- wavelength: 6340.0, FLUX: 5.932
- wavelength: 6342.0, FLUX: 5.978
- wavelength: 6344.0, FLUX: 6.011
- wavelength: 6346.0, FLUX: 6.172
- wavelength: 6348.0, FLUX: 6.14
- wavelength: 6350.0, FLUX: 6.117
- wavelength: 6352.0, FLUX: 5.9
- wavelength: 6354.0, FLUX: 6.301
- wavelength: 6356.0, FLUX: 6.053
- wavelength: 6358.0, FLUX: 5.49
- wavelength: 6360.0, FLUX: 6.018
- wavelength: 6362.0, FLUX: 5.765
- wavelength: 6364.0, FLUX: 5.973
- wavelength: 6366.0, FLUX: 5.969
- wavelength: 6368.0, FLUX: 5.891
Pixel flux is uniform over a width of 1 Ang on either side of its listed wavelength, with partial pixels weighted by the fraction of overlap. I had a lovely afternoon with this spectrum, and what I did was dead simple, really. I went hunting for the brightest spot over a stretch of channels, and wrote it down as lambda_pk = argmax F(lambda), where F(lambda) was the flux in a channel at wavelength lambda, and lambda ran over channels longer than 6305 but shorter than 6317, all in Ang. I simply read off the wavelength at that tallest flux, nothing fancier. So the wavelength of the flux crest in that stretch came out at 6308.0 Ang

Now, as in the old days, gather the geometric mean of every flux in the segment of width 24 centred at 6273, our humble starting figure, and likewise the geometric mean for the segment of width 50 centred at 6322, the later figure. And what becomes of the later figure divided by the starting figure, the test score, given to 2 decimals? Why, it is 1.01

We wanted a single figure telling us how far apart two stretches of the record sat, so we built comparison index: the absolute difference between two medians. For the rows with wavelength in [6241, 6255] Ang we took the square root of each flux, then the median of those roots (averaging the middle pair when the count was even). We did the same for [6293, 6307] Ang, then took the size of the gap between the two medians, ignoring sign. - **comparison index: 0.07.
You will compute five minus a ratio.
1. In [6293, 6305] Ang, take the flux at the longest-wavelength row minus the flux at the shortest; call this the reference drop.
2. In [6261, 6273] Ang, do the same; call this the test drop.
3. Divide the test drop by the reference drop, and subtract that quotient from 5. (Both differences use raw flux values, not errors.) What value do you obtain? 4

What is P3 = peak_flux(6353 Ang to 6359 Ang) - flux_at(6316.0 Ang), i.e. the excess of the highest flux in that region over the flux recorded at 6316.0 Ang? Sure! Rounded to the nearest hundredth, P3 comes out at 0.46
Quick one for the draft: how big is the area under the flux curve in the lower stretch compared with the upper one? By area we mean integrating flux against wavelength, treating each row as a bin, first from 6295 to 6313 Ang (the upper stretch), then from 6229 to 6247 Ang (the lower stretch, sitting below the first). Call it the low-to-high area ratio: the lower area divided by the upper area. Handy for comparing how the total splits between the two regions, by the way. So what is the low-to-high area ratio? 0.94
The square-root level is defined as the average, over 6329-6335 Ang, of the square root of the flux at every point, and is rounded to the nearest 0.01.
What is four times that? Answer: 9.95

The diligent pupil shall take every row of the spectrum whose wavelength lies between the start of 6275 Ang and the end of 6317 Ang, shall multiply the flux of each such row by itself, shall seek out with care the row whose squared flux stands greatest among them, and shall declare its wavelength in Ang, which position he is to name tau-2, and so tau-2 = 6308.0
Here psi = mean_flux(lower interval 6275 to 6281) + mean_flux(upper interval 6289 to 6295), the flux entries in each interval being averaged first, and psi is 12.2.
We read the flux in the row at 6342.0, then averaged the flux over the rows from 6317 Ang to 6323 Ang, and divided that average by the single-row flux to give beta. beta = 1.01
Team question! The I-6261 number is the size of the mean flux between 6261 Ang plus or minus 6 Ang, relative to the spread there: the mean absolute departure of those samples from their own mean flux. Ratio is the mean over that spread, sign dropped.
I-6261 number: 32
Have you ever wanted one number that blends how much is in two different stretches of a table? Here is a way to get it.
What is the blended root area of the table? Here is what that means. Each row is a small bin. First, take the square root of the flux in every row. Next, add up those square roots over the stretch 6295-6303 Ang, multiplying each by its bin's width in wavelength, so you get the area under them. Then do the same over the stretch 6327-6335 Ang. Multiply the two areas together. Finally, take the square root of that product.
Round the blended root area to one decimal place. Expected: 19.7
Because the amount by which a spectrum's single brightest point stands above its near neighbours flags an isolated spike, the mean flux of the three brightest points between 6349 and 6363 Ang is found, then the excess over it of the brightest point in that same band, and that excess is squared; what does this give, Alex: 0.021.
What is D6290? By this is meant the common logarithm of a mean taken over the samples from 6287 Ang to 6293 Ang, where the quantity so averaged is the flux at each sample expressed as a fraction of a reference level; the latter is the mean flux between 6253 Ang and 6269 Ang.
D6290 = 0.0254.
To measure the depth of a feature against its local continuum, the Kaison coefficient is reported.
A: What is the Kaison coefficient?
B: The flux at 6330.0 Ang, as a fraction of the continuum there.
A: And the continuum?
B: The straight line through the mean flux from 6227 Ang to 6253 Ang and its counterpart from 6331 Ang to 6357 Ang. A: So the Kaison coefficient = 1.04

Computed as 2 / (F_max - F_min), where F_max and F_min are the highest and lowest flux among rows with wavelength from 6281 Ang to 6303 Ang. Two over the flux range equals 3.5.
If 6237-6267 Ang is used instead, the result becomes 2.9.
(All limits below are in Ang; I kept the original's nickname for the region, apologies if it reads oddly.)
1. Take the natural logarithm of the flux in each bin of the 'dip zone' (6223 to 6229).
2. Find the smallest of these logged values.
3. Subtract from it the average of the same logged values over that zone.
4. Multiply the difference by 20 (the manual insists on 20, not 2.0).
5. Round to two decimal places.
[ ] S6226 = -0.91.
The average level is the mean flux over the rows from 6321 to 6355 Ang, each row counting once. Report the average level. 6.08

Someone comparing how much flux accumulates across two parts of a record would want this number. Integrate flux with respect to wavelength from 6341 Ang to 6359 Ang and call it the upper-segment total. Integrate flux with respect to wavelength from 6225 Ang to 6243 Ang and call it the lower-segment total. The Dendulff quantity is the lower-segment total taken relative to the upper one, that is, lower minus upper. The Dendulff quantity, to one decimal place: -5.0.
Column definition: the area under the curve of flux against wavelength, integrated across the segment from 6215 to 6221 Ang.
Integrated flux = 35.6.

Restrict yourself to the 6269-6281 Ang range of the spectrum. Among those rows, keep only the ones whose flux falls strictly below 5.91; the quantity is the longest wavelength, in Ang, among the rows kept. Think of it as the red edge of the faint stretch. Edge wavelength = 6272.0 Ang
